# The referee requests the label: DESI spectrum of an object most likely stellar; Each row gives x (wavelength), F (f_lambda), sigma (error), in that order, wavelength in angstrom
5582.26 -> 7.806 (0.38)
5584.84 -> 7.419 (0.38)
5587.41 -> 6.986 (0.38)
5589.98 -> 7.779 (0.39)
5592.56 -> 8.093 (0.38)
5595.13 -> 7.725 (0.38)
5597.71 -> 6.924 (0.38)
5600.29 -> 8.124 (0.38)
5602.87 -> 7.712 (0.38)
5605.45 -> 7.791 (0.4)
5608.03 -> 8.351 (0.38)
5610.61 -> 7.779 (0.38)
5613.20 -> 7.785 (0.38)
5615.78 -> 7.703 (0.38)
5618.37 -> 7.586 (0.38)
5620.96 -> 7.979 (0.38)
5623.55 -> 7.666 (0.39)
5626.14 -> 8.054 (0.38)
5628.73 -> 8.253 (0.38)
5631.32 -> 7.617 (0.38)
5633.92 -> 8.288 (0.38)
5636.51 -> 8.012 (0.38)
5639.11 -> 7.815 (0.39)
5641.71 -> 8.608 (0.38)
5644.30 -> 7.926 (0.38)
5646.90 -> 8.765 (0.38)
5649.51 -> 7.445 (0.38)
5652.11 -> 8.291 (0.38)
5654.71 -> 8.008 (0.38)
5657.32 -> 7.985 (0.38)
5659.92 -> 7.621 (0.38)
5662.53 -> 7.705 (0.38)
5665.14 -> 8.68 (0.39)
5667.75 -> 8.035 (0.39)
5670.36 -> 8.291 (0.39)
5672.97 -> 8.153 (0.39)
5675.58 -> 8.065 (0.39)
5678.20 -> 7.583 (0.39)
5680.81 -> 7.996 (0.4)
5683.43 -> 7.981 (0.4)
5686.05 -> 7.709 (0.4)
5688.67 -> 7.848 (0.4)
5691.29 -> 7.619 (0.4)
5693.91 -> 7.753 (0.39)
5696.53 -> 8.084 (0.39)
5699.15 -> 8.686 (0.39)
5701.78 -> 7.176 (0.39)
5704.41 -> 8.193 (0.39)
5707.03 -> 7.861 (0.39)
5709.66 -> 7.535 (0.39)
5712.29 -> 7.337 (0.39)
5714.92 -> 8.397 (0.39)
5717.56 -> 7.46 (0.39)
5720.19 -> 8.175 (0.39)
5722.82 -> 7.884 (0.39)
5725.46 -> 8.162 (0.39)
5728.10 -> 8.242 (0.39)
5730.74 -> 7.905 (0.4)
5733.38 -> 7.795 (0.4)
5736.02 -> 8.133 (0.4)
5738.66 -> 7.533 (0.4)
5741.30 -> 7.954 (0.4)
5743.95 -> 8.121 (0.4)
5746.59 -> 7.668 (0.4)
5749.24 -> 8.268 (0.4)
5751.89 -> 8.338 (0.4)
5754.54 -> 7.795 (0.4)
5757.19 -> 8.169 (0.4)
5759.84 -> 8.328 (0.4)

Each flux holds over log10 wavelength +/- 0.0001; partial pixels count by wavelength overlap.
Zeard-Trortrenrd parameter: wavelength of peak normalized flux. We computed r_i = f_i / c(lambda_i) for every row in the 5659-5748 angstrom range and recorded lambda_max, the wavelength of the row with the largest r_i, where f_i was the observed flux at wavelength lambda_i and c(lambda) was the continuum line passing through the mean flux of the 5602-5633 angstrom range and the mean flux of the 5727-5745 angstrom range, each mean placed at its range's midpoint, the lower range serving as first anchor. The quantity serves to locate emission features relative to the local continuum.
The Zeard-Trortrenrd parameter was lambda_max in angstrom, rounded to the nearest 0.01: 5665.14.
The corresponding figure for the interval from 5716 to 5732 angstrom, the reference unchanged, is 5728.10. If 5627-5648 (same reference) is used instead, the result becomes 5646.90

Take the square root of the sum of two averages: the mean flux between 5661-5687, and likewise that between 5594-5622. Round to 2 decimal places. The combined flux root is 3.97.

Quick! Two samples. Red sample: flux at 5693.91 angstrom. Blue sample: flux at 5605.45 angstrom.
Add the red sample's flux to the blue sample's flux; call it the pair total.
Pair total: 15.5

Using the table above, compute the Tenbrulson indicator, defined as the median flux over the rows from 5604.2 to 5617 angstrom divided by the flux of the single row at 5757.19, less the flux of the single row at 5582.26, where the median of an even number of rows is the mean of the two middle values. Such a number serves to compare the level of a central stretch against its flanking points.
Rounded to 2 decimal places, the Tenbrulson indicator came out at -6.85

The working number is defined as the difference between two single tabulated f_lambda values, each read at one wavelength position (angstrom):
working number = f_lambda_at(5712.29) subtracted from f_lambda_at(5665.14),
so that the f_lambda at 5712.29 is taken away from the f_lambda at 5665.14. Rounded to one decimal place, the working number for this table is 1.3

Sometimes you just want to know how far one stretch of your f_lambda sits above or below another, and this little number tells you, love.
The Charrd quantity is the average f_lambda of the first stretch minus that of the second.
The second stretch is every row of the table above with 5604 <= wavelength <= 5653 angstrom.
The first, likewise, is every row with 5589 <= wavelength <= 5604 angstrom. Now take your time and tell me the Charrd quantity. -0.26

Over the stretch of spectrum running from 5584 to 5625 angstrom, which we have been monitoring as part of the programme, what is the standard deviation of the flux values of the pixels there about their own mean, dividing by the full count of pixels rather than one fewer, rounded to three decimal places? 0.359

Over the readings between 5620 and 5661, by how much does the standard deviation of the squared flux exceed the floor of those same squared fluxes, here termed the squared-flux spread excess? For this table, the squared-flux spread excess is -50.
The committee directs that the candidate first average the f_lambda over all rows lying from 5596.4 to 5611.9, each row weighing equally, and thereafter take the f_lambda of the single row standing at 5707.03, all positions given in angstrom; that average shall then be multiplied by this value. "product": 61.2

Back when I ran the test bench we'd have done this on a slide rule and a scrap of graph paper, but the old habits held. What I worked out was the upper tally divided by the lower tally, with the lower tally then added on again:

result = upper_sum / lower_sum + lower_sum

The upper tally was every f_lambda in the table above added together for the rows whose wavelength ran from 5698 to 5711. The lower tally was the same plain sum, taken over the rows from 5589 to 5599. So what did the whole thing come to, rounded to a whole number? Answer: 32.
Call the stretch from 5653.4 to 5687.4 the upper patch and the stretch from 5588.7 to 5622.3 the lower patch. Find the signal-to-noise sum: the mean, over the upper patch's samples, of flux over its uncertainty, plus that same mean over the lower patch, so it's 40.9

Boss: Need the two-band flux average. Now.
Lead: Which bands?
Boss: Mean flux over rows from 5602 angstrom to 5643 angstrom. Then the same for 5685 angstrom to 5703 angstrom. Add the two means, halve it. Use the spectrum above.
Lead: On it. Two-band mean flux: 7.89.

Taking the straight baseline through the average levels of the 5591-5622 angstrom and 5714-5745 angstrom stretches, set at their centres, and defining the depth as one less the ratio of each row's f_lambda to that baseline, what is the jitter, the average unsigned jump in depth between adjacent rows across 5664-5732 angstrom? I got 0.055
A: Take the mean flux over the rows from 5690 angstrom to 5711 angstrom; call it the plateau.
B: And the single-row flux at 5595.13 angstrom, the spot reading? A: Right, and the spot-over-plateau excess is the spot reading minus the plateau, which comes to -0.14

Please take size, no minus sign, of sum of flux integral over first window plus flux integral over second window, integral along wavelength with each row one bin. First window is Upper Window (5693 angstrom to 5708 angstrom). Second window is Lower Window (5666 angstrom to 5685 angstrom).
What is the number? 272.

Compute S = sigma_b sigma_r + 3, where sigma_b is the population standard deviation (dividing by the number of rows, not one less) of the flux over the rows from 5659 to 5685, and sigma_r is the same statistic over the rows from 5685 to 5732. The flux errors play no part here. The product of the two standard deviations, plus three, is 3.12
